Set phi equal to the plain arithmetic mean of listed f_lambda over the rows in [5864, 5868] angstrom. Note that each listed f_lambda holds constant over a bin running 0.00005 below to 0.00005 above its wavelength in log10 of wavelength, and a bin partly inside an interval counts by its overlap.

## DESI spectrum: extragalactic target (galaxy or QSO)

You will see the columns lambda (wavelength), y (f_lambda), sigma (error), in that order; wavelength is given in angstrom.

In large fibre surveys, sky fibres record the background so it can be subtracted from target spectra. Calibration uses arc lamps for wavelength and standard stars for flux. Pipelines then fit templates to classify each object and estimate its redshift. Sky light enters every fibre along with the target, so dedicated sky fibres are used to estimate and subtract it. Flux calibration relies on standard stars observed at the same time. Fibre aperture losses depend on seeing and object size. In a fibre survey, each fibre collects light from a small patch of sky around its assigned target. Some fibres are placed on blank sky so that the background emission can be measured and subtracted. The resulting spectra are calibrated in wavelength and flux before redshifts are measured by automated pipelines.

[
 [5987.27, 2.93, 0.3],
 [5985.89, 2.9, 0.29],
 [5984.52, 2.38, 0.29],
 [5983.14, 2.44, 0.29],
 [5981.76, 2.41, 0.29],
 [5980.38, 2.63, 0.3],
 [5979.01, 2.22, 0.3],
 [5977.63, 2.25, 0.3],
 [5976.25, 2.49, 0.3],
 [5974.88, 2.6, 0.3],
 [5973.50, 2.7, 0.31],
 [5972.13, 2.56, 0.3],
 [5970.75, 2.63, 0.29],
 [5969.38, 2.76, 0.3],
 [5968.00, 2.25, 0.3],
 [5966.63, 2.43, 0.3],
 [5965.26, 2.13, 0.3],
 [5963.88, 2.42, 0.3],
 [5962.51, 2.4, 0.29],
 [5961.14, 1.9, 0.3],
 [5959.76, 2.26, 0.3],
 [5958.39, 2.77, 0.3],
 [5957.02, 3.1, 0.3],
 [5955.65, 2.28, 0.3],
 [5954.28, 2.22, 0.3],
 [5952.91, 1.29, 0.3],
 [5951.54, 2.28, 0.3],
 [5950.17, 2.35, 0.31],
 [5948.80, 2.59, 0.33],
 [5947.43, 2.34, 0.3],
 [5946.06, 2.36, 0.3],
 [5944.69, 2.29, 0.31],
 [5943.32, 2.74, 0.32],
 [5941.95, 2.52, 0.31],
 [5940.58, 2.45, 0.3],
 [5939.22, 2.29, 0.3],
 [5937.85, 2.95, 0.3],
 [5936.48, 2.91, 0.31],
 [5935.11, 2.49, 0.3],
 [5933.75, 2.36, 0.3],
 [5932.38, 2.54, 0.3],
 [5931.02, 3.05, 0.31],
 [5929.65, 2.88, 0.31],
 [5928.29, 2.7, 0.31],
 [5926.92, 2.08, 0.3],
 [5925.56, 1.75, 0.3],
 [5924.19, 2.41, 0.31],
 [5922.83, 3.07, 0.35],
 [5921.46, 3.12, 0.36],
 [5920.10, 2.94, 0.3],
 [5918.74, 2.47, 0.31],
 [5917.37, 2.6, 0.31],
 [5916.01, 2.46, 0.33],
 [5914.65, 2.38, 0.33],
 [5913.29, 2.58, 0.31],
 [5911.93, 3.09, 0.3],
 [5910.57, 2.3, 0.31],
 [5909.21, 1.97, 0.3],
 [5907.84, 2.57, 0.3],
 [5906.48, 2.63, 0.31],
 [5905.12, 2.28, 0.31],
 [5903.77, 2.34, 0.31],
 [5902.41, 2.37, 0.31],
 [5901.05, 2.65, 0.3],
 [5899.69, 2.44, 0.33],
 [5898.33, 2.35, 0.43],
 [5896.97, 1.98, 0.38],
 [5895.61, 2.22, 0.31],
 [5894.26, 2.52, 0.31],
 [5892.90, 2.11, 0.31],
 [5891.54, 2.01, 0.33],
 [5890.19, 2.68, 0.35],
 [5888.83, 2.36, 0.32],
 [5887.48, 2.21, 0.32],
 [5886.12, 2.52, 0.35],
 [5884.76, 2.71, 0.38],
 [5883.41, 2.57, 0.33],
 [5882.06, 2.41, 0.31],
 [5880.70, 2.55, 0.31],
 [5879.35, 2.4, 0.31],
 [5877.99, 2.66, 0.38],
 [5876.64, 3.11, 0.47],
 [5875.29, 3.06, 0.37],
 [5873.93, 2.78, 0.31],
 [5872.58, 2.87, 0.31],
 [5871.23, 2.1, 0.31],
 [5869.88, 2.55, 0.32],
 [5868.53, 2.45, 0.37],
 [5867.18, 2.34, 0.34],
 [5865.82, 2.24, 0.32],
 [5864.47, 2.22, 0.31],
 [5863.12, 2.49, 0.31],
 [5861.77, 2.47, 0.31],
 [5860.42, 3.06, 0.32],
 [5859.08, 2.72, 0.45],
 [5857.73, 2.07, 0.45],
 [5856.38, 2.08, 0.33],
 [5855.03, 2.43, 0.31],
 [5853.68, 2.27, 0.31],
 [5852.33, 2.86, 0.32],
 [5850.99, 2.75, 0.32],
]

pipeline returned 2.3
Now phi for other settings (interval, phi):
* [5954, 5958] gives 2.5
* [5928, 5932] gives 2.9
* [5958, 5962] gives 2.3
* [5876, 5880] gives 2.7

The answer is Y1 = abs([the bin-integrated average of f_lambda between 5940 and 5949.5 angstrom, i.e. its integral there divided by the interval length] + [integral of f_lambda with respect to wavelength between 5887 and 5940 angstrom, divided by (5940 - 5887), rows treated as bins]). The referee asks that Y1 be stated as 4.96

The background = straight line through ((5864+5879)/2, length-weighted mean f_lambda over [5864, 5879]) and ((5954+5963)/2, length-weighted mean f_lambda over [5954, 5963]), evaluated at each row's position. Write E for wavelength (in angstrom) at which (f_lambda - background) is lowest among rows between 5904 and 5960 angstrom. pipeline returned 5952.91 angstrom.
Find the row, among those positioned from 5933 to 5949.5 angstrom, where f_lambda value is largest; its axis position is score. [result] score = 5937.85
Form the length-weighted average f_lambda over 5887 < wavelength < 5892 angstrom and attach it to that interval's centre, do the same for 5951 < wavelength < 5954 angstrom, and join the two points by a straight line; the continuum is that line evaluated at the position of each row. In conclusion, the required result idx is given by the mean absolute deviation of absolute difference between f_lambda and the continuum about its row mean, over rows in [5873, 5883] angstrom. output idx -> 0.211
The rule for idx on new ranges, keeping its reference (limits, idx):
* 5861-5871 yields 0.096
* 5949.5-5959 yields 0.277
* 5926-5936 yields 0.240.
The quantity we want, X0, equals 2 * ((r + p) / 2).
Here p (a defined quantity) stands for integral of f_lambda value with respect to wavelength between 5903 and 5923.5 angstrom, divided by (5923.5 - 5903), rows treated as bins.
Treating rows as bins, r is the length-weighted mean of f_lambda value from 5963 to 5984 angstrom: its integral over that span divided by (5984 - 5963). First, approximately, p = 2.59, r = 2.46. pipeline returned 5.05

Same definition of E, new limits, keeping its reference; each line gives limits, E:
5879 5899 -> 5896.97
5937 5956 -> 5952.91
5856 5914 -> 5896.97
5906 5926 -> 5925.56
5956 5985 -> 5961.14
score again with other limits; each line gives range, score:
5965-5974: 5969.38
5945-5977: 5957.02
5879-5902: 5884.76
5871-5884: 5876.64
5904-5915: 5911.93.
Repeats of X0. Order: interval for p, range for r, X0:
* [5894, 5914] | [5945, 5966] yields 4.73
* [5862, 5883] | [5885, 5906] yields 4.89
